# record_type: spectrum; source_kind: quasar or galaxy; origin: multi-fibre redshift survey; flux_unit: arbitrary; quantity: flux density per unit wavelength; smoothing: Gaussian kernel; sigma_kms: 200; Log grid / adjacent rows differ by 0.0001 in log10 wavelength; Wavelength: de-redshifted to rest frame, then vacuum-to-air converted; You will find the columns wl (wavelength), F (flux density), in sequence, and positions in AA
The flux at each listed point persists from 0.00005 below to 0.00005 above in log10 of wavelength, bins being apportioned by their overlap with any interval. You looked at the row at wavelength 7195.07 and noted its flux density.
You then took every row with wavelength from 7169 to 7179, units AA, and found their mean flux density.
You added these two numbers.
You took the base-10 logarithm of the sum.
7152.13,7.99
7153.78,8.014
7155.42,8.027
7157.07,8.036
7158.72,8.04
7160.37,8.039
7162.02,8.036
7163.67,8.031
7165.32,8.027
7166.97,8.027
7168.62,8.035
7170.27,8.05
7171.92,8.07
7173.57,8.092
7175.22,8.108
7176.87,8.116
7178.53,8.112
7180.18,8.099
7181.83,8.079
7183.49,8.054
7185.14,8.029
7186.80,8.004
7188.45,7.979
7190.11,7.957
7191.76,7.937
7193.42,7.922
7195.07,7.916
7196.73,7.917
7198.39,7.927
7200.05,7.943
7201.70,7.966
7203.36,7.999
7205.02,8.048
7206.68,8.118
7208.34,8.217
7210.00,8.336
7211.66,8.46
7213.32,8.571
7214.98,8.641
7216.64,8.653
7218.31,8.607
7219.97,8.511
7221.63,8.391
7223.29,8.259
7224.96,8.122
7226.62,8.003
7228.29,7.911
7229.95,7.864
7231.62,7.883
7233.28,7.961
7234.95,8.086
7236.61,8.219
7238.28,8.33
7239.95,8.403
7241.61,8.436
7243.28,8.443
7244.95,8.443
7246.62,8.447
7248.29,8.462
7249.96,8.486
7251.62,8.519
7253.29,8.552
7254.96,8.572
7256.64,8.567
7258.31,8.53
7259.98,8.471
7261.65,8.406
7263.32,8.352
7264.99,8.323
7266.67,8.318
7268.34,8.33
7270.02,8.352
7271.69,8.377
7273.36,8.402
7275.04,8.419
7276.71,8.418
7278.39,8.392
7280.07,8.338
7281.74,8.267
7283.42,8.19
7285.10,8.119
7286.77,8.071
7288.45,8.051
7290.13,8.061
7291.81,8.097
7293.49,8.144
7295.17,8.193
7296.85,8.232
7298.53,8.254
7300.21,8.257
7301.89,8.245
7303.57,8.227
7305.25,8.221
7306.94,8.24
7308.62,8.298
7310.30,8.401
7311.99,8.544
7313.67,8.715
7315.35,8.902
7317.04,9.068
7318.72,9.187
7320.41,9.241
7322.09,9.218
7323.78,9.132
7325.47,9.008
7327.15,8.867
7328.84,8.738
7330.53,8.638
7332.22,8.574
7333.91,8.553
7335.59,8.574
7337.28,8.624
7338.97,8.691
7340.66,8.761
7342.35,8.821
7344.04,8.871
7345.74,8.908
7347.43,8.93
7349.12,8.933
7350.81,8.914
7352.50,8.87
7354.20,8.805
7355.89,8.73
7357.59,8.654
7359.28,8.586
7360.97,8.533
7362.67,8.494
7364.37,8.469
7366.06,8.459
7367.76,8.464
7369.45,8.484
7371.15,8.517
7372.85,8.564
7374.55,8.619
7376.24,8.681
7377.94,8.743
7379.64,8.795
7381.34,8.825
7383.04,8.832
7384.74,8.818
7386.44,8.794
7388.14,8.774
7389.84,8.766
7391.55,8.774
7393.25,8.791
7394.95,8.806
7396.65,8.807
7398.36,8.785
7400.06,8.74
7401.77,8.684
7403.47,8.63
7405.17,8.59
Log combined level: 1.20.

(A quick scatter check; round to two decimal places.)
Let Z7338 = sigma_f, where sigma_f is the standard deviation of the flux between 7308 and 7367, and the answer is 0.24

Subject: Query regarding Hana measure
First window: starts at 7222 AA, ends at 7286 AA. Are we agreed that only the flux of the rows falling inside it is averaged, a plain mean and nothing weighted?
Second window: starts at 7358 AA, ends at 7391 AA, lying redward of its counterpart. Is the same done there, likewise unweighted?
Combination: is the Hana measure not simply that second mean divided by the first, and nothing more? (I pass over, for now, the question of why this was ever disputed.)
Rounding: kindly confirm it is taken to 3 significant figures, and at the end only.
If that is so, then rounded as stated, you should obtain 1.04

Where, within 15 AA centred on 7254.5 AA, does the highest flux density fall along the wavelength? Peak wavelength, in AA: 7254.96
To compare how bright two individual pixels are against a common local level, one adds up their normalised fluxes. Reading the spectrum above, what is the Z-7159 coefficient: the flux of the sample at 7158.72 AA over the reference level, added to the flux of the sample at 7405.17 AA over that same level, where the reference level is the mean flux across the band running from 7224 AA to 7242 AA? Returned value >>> 2.05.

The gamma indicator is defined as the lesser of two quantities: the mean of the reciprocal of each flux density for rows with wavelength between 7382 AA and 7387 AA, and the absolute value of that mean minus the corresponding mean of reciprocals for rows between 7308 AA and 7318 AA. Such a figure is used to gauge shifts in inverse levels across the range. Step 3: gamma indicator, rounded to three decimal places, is 0.002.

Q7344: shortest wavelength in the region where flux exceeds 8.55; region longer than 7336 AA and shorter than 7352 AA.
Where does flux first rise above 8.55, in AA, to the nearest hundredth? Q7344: 7337.28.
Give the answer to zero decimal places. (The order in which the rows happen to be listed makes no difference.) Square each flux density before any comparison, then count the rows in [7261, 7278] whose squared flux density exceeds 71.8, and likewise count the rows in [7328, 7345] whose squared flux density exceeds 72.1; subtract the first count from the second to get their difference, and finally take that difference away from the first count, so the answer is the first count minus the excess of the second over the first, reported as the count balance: -10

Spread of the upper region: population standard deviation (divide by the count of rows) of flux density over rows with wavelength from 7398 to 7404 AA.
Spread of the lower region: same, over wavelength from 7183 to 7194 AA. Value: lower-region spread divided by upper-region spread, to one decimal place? 0.8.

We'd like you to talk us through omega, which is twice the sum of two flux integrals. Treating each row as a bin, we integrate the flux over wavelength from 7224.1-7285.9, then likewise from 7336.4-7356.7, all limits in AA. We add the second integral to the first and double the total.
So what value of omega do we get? 1386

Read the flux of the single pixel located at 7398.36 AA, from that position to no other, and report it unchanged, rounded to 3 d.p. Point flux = 8.785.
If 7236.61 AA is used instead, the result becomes 8.219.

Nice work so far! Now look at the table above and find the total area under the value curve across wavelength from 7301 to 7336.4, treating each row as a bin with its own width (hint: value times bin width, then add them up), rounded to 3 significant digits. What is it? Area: 308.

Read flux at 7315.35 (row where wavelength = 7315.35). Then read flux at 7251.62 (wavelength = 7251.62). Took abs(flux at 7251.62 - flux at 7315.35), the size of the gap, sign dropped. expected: 0.38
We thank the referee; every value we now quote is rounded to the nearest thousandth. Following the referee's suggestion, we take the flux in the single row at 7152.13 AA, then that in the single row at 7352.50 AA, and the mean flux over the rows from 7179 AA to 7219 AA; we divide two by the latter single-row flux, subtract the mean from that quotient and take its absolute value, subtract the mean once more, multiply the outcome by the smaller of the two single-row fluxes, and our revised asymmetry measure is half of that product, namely -0.901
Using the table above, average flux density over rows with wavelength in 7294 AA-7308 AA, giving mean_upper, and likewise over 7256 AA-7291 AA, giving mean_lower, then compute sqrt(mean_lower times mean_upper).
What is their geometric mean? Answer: 8.28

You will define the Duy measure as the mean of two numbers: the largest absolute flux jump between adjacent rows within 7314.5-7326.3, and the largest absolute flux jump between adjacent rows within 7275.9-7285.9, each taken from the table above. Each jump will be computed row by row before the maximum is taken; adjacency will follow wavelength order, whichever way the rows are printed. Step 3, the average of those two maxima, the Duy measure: 0.12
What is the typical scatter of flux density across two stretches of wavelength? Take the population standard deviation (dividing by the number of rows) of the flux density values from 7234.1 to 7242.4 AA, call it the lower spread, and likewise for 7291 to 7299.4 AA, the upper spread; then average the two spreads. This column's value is 0.09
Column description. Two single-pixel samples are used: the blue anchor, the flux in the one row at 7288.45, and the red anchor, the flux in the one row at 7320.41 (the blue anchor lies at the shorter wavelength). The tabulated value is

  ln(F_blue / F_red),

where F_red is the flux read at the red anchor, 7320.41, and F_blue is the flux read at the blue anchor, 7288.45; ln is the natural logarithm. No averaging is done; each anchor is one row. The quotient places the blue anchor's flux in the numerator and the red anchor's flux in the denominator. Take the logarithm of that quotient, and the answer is -0.14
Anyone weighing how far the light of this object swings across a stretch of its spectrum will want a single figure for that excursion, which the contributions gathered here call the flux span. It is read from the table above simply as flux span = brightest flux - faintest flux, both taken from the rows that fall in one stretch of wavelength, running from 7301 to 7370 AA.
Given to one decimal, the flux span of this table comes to 1.0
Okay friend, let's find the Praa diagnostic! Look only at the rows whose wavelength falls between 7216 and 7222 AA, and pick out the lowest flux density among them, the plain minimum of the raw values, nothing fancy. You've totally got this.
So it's 8.391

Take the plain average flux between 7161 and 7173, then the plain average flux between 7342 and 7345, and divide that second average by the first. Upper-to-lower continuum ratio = 1.10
